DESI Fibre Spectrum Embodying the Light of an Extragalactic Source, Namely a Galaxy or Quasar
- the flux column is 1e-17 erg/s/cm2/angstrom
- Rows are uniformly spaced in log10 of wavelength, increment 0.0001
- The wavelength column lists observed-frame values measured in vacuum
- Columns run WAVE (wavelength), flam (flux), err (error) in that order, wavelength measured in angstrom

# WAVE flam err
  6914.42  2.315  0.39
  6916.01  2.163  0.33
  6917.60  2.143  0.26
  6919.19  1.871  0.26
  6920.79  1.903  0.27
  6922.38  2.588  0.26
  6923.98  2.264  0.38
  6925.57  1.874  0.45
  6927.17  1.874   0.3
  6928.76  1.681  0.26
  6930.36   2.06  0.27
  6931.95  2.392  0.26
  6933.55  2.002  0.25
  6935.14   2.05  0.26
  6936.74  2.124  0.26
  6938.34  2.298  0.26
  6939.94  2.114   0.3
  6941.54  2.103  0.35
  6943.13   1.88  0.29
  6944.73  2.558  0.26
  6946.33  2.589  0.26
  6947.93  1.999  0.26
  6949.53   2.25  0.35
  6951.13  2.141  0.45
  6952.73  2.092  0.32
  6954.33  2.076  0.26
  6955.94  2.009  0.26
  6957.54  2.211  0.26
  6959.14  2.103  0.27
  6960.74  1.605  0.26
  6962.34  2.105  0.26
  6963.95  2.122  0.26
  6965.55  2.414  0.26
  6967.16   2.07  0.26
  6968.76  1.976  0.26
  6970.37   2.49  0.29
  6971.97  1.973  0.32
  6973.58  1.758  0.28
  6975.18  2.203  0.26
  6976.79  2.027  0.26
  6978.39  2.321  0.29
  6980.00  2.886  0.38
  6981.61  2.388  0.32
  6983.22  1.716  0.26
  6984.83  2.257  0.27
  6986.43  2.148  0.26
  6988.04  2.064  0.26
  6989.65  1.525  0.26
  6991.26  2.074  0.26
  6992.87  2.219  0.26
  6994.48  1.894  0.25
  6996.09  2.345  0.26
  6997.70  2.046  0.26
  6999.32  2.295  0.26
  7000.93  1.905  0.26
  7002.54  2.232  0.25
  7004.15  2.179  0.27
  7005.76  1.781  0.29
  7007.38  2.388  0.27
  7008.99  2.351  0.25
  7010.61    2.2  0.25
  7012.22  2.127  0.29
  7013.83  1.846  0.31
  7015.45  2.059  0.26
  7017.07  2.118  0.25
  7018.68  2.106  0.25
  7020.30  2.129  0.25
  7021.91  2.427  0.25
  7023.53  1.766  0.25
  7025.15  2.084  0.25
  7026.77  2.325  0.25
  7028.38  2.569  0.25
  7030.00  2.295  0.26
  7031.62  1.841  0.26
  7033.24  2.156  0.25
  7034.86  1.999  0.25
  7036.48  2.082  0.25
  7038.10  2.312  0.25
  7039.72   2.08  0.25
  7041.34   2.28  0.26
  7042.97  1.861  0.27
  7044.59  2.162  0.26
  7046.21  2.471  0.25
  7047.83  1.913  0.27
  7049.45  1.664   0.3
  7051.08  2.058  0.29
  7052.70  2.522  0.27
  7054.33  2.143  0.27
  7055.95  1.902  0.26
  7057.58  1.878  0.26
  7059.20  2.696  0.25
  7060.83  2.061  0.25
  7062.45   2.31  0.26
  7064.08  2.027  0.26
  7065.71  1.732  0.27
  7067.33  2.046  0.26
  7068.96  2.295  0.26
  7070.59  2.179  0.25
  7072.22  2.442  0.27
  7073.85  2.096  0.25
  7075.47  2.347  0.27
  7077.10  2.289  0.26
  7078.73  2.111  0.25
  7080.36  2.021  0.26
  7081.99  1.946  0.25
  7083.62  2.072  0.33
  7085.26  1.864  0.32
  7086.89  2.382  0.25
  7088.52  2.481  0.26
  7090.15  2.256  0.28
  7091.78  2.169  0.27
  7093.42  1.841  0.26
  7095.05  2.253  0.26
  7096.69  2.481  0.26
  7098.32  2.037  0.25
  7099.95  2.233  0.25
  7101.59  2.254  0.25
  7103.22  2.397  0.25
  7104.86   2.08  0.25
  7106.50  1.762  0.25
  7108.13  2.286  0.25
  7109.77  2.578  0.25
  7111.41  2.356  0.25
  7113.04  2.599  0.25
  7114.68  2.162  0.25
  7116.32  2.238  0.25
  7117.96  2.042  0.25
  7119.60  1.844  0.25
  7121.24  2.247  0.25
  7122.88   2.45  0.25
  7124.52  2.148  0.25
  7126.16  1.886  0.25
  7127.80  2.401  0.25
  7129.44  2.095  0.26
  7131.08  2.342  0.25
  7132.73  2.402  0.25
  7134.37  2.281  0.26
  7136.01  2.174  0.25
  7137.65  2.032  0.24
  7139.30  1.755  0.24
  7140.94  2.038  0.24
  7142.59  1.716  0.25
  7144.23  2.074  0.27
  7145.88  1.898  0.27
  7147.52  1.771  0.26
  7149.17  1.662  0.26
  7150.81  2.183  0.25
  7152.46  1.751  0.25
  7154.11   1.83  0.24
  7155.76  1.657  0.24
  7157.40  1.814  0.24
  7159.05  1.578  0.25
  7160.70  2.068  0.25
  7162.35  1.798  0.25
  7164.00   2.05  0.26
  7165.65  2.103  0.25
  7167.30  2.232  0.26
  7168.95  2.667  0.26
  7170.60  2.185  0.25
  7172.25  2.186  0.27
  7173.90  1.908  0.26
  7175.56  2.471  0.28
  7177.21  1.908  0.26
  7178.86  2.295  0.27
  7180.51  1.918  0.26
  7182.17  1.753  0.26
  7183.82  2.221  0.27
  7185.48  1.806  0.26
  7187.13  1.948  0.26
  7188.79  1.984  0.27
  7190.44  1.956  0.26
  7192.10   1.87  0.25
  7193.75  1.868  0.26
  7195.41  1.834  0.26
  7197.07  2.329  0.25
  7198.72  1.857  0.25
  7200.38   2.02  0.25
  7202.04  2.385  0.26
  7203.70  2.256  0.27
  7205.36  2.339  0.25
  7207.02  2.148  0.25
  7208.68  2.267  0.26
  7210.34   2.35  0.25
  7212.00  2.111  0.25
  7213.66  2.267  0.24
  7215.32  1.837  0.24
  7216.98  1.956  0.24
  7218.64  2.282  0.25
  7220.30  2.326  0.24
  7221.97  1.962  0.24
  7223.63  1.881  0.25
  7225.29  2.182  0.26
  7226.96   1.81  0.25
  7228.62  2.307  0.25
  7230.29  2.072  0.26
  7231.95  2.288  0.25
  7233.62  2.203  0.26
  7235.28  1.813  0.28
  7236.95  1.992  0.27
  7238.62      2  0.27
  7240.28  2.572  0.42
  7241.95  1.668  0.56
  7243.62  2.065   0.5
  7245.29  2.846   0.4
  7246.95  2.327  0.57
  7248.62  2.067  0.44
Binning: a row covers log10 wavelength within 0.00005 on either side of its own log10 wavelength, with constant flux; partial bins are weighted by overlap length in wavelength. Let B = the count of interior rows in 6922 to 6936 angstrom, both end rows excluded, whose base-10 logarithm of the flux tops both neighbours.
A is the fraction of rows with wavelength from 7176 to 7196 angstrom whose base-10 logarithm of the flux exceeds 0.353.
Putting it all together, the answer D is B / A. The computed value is 12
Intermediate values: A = 0.08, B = 1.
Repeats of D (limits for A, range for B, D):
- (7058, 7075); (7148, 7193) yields 25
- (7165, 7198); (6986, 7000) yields 10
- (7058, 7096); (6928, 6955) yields 10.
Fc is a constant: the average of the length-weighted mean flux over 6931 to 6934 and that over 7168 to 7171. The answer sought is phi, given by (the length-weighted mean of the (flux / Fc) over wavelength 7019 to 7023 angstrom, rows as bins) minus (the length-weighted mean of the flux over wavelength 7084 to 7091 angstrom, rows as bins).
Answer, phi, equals -1.28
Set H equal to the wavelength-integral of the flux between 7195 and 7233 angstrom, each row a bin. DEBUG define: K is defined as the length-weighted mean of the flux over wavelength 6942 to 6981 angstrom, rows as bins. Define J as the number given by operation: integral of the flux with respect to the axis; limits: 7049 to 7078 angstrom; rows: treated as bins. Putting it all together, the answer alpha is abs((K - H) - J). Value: 142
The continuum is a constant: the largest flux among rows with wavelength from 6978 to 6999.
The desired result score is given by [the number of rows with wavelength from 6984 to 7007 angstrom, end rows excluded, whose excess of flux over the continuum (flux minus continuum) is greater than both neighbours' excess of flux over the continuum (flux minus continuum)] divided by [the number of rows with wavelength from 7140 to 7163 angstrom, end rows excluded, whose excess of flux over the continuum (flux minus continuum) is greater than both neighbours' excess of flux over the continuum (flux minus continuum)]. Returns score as 0.8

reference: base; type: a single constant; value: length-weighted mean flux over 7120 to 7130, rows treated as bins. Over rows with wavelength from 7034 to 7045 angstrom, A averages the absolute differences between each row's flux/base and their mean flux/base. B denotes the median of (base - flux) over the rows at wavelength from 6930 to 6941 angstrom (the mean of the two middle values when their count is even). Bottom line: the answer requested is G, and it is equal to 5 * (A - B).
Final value -0.12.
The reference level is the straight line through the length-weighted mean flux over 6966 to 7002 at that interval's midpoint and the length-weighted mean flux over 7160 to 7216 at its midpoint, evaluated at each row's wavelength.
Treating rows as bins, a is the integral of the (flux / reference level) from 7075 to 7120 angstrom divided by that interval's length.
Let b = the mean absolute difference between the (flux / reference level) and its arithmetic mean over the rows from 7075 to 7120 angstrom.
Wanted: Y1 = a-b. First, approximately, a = 1.042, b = 0.086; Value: 0.96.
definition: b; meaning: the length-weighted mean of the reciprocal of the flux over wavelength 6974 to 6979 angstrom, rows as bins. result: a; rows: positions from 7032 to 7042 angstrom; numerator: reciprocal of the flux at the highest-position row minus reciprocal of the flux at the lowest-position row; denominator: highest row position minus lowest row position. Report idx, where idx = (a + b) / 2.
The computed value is 0.233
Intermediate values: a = -0.003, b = 0.470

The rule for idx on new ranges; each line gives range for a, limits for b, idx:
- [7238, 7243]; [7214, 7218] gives 0.272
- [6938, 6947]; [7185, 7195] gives 0.260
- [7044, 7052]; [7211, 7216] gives 0.243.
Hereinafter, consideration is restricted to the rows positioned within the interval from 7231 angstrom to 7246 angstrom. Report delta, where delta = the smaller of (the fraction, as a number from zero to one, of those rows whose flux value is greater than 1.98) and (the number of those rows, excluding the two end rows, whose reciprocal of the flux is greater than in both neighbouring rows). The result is 0.78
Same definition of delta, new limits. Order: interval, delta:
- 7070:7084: 0.89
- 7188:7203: 0.44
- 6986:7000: 0.78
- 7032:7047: 0.89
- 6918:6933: 0.44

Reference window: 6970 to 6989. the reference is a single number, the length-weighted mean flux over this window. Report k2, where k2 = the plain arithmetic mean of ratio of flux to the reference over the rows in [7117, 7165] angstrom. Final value 0.92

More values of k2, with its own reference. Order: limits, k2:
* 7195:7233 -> 0.98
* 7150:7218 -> 0.94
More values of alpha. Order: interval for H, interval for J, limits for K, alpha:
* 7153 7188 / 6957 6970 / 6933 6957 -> 96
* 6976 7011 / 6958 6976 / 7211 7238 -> 110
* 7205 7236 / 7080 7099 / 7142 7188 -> 105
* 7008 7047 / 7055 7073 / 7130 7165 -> 121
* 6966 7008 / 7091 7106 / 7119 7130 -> 120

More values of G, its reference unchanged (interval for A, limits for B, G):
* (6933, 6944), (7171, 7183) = -1.17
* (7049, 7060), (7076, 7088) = 0.04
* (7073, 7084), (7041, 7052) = -0.42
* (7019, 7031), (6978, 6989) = 0.78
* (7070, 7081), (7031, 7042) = -0.27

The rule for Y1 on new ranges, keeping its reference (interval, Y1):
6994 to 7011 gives 0.93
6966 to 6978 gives 0.91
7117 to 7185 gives 0.87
